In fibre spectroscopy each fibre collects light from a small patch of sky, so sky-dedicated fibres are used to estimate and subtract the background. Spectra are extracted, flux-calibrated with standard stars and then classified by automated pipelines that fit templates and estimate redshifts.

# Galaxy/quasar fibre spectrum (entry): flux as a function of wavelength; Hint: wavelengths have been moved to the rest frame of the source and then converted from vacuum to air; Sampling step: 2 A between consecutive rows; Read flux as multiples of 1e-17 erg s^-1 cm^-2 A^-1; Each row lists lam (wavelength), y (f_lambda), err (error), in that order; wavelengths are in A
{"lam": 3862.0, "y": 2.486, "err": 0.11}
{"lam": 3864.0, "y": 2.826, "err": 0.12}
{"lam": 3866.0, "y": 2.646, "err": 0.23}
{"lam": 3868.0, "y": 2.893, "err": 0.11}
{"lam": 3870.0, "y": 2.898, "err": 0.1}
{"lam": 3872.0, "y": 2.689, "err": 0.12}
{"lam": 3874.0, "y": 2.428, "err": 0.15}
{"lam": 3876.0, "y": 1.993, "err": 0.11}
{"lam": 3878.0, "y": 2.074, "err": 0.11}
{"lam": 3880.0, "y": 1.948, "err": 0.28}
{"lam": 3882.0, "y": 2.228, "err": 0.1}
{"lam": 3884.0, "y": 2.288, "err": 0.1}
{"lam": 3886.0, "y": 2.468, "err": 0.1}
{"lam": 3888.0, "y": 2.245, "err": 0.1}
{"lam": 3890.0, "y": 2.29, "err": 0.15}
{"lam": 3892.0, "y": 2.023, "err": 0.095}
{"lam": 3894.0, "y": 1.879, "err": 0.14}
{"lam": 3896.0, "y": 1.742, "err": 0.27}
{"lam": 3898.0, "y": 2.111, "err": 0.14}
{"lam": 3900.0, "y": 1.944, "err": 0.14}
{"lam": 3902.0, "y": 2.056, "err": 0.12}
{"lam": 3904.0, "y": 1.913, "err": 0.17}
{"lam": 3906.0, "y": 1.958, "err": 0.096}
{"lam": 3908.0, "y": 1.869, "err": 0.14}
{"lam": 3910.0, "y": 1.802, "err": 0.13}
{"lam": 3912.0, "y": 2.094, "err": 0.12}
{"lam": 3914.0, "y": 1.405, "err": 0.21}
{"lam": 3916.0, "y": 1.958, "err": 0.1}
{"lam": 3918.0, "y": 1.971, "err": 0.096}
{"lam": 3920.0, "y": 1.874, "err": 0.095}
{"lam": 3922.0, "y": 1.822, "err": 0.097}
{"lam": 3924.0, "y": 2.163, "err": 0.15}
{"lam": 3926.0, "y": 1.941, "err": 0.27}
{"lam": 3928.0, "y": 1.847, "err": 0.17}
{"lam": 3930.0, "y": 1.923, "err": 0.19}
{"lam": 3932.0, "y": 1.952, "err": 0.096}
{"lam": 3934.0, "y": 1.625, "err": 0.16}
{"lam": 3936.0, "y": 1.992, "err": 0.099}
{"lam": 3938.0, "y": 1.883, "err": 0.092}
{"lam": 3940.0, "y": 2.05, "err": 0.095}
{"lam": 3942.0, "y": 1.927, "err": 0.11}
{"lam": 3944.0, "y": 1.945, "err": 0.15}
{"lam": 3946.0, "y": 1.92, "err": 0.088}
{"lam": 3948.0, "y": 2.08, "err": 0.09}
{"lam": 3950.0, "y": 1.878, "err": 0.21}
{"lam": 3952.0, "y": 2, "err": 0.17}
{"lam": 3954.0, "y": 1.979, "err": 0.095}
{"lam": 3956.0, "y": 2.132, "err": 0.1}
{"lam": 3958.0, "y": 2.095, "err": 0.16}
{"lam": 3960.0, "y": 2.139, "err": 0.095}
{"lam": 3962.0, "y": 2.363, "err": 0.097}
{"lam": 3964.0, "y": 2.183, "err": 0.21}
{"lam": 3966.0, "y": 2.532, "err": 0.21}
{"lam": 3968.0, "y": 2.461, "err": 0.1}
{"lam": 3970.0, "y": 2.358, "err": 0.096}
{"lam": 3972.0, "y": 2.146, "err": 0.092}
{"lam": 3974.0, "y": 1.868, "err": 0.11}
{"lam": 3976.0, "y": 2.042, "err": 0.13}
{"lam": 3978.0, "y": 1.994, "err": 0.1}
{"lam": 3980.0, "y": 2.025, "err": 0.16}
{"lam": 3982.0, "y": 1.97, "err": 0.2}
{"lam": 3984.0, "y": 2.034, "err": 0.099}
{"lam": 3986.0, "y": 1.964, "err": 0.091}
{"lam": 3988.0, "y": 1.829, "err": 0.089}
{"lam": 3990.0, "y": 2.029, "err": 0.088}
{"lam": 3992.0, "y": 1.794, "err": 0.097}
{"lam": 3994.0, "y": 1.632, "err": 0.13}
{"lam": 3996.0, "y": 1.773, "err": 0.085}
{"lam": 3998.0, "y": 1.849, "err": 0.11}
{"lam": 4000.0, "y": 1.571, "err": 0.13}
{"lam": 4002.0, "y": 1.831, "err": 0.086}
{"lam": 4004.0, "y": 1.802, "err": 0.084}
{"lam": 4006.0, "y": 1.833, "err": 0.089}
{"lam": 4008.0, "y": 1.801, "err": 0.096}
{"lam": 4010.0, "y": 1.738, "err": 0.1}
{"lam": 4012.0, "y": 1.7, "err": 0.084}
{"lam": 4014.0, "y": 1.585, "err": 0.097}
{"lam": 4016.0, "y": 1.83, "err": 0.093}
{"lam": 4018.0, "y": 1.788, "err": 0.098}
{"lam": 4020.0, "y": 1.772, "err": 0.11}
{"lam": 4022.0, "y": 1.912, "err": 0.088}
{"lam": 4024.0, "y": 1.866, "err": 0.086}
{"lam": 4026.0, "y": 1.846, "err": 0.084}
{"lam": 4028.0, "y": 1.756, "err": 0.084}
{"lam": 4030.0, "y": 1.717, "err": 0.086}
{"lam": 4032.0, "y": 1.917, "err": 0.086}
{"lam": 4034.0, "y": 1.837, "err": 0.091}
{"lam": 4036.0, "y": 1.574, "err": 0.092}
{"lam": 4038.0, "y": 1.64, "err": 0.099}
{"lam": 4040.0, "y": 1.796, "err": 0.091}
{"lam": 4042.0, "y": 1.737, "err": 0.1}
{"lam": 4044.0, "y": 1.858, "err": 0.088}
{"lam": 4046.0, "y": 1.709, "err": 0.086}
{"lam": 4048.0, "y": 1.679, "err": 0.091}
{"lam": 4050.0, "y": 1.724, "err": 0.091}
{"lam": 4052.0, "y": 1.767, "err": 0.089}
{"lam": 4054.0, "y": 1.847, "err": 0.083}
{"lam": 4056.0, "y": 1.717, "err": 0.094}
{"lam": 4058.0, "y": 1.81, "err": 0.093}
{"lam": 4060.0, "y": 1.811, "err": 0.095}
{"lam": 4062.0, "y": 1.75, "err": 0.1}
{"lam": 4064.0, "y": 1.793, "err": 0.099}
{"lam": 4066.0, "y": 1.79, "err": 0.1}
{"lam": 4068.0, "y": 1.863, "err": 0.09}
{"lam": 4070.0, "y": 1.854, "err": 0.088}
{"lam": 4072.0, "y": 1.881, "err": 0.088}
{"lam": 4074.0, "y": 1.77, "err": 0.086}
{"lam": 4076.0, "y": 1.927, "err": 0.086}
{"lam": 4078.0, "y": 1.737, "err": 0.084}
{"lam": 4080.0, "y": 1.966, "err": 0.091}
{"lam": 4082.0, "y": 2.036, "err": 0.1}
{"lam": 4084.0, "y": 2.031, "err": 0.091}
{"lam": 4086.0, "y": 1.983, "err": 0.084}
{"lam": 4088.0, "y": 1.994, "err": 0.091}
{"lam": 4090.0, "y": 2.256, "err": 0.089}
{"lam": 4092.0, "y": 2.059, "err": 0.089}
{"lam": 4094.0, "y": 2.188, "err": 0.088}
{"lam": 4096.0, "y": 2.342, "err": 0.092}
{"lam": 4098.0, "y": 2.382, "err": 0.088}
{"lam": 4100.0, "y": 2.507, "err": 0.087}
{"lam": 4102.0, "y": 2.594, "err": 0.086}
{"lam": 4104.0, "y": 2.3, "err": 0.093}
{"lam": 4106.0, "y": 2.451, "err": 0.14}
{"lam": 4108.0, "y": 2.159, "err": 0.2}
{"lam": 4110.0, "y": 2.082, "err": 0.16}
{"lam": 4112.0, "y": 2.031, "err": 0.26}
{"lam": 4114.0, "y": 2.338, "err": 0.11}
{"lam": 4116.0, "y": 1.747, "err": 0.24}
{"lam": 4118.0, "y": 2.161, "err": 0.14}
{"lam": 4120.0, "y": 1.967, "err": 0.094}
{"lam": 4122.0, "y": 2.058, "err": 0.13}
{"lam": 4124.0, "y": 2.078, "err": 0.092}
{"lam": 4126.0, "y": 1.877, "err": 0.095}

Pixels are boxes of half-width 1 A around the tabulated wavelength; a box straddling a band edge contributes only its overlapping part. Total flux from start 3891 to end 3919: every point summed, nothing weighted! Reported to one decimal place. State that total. 26.7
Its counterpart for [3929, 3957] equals 27.3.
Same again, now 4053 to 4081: 25.5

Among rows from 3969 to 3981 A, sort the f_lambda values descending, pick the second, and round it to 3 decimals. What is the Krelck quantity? 2.146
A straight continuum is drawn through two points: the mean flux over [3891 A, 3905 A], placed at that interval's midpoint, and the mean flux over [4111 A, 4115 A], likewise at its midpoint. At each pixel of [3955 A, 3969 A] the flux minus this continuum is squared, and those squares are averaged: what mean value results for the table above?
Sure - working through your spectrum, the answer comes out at 0.088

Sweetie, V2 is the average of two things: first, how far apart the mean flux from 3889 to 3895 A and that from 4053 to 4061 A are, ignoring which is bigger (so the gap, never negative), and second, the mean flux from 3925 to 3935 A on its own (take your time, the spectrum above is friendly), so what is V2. 1.06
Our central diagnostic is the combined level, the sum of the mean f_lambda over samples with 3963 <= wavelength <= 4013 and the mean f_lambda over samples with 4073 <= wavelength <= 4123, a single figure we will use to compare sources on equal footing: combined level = 4.07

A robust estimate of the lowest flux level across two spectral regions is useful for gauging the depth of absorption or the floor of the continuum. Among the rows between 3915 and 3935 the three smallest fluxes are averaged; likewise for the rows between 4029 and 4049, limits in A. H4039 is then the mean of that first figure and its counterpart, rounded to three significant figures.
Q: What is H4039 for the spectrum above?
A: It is 1.70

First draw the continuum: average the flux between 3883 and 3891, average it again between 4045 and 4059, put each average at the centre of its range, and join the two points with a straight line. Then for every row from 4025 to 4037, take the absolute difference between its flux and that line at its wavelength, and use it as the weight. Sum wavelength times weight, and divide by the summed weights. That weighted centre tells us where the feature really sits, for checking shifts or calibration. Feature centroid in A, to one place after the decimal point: 4032.8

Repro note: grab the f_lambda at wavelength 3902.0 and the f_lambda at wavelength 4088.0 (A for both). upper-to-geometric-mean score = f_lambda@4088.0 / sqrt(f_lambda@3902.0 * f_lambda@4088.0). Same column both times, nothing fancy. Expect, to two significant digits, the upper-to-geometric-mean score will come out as 0.98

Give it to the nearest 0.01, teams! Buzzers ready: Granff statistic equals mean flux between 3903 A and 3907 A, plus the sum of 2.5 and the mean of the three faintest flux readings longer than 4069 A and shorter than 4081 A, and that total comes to 6.22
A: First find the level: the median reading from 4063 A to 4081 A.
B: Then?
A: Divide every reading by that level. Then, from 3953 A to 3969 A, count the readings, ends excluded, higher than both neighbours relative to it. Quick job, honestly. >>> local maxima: 3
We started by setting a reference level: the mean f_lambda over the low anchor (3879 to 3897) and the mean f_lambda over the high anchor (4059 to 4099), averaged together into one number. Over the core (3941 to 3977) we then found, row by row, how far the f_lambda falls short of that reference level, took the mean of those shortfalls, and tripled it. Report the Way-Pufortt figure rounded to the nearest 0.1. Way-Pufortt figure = -0.2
